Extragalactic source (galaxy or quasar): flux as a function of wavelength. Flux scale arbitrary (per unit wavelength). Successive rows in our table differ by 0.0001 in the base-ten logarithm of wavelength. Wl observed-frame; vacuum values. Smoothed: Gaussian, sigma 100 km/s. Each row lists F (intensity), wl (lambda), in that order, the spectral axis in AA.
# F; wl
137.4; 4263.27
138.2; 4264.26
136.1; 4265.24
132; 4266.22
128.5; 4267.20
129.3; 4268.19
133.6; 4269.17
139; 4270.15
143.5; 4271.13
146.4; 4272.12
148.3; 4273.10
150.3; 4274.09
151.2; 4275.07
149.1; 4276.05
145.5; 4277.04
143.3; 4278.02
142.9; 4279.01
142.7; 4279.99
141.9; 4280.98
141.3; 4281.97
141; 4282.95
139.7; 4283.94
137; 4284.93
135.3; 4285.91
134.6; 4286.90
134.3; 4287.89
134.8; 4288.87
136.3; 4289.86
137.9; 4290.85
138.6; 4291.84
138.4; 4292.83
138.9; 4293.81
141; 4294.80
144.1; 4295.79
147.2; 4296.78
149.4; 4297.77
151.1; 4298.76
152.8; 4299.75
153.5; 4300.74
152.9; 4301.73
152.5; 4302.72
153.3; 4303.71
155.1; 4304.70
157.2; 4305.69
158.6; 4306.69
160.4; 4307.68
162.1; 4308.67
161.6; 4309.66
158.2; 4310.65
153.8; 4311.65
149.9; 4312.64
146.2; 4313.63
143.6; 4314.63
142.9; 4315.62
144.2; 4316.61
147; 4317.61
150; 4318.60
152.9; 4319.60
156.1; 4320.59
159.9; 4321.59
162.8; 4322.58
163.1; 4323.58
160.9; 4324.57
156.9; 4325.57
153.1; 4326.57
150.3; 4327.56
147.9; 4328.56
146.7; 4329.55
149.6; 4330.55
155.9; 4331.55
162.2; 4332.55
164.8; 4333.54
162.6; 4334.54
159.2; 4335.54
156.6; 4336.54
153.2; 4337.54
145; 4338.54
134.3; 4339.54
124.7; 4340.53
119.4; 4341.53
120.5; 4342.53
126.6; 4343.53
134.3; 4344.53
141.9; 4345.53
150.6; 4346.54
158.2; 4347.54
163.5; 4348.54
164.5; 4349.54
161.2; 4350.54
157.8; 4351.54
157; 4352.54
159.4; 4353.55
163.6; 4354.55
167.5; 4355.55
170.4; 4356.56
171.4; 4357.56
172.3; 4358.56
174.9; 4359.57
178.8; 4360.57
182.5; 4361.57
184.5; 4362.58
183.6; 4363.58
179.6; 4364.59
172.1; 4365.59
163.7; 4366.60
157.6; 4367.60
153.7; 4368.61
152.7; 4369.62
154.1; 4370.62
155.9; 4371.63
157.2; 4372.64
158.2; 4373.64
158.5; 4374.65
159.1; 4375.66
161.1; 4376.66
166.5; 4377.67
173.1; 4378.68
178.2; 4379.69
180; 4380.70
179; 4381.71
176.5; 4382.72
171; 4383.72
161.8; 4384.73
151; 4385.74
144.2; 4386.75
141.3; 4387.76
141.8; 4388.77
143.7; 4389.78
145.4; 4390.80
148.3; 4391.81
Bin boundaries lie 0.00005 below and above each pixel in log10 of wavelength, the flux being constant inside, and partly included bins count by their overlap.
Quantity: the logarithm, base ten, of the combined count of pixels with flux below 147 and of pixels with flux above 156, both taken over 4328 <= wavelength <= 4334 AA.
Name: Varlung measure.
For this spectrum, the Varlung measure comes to 0.48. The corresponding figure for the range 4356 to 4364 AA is 0.90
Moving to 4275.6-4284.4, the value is 0.90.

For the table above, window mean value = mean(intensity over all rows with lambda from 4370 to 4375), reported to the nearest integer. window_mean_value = 157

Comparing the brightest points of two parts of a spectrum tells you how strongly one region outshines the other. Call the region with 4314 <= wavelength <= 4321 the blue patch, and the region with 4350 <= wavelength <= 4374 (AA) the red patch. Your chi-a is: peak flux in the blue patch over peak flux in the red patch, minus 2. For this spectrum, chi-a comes -1.15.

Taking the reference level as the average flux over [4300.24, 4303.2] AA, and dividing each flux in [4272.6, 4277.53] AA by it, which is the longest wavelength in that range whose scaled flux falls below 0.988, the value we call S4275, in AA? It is 4277.04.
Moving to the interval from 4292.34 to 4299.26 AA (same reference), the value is 4298.76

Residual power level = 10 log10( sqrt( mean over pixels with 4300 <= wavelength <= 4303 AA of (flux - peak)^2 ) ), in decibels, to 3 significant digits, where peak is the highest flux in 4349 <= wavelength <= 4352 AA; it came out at 10.6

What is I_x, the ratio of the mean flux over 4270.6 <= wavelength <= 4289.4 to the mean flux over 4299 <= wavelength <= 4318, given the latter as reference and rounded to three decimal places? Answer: 0.930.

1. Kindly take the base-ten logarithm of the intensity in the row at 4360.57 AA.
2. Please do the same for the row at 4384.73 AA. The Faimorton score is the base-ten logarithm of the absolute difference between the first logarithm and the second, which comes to -1.36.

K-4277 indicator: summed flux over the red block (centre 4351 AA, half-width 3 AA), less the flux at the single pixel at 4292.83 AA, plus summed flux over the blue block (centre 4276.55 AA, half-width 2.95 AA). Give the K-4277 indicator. 1707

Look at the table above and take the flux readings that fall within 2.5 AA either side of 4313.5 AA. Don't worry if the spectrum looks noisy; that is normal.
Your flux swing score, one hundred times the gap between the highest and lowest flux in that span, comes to 1090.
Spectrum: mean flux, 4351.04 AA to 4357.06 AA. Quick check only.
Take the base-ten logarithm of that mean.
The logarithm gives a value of 2.21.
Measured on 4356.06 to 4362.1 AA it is 2.24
